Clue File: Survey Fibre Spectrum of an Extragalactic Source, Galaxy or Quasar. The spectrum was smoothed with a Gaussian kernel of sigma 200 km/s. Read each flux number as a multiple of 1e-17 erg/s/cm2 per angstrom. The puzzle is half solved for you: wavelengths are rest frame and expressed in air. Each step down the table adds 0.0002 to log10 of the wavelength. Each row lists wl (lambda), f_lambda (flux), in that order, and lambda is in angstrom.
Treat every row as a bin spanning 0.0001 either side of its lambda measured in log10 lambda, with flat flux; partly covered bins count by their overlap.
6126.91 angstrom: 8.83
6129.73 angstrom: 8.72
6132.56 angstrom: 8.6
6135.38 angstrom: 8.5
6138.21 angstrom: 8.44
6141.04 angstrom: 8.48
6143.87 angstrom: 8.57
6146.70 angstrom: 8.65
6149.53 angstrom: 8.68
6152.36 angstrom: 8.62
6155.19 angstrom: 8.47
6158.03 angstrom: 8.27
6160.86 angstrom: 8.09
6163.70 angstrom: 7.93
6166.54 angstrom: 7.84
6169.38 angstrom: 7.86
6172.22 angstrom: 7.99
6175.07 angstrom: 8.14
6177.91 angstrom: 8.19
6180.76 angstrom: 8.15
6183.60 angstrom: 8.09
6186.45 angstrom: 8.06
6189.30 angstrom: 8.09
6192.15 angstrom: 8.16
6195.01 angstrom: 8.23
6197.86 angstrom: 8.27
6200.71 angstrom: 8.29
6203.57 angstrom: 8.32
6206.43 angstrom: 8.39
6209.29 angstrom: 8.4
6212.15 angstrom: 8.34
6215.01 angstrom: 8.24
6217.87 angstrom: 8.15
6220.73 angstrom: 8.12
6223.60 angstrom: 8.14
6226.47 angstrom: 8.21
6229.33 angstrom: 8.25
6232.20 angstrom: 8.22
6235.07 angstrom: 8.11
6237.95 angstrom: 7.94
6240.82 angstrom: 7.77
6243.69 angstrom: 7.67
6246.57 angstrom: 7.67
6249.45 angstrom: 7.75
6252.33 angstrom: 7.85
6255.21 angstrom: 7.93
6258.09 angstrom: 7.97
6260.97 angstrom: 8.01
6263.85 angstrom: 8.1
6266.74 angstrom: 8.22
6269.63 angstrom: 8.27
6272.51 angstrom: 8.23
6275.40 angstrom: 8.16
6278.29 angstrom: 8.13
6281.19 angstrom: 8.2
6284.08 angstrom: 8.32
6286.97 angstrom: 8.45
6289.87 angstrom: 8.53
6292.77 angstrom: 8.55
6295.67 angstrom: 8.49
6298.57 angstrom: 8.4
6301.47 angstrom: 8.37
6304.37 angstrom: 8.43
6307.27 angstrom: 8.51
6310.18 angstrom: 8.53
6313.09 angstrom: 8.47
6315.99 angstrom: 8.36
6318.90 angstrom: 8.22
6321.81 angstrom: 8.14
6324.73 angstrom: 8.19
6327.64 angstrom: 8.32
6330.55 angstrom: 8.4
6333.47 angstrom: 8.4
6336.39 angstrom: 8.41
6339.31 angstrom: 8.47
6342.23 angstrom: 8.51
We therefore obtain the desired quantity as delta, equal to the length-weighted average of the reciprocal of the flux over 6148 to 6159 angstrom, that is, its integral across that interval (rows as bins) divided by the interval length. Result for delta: 0.117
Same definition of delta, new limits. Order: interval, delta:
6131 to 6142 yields 0.117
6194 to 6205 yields 0.121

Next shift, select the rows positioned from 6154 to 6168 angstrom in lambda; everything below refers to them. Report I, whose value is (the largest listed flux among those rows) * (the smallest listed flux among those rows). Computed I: 66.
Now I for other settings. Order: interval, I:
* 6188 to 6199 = 67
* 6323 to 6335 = 69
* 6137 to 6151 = 73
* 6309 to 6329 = 69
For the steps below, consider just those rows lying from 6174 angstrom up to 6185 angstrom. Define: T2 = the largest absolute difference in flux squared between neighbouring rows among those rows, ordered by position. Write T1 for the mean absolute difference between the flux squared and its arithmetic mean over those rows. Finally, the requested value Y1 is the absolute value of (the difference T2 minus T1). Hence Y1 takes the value 0.53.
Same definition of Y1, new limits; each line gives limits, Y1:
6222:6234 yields 0.61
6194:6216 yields 0.79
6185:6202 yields 0.16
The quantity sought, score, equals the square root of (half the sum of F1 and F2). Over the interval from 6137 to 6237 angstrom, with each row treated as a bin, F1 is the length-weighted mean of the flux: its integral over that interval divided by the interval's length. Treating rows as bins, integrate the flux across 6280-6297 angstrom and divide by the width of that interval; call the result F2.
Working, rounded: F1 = 8.24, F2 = 8.43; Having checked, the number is 2.89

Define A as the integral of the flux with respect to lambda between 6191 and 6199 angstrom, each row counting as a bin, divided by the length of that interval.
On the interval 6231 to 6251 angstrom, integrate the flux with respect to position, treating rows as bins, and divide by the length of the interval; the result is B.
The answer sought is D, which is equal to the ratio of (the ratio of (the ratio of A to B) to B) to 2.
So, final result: 0.066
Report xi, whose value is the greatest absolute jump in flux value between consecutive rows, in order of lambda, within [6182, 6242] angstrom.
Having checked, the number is 0.17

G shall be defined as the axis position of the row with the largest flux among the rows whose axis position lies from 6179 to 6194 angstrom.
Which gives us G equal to 6192.15 angstrom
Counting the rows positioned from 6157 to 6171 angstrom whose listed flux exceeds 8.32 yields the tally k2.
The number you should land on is 0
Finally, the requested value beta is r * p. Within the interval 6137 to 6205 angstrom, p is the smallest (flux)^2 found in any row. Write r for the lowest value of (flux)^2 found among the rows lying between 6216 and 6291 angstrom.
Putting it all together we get 3616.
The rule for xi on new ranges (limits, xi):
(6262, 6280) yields 0.12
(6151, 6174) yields 0.20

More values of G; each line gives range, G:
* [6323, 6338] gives 6336.39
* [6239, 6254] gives 6252.33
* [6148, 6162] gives 6149.53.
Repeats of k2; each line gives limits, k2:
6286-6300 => 5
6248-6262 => 0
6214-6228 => 0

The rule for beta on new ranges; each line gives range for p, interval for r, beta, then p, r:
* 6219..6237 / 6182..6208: 4273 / 65.8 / 65.0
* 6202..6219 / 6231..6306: 3908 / 66.4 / 58.8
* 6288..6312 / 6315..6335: 4642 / 70.1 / 66.3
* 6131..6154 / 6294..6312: 4990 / 71.2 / 70.1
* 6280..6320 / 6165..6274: 3956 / 67.2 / 58.8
